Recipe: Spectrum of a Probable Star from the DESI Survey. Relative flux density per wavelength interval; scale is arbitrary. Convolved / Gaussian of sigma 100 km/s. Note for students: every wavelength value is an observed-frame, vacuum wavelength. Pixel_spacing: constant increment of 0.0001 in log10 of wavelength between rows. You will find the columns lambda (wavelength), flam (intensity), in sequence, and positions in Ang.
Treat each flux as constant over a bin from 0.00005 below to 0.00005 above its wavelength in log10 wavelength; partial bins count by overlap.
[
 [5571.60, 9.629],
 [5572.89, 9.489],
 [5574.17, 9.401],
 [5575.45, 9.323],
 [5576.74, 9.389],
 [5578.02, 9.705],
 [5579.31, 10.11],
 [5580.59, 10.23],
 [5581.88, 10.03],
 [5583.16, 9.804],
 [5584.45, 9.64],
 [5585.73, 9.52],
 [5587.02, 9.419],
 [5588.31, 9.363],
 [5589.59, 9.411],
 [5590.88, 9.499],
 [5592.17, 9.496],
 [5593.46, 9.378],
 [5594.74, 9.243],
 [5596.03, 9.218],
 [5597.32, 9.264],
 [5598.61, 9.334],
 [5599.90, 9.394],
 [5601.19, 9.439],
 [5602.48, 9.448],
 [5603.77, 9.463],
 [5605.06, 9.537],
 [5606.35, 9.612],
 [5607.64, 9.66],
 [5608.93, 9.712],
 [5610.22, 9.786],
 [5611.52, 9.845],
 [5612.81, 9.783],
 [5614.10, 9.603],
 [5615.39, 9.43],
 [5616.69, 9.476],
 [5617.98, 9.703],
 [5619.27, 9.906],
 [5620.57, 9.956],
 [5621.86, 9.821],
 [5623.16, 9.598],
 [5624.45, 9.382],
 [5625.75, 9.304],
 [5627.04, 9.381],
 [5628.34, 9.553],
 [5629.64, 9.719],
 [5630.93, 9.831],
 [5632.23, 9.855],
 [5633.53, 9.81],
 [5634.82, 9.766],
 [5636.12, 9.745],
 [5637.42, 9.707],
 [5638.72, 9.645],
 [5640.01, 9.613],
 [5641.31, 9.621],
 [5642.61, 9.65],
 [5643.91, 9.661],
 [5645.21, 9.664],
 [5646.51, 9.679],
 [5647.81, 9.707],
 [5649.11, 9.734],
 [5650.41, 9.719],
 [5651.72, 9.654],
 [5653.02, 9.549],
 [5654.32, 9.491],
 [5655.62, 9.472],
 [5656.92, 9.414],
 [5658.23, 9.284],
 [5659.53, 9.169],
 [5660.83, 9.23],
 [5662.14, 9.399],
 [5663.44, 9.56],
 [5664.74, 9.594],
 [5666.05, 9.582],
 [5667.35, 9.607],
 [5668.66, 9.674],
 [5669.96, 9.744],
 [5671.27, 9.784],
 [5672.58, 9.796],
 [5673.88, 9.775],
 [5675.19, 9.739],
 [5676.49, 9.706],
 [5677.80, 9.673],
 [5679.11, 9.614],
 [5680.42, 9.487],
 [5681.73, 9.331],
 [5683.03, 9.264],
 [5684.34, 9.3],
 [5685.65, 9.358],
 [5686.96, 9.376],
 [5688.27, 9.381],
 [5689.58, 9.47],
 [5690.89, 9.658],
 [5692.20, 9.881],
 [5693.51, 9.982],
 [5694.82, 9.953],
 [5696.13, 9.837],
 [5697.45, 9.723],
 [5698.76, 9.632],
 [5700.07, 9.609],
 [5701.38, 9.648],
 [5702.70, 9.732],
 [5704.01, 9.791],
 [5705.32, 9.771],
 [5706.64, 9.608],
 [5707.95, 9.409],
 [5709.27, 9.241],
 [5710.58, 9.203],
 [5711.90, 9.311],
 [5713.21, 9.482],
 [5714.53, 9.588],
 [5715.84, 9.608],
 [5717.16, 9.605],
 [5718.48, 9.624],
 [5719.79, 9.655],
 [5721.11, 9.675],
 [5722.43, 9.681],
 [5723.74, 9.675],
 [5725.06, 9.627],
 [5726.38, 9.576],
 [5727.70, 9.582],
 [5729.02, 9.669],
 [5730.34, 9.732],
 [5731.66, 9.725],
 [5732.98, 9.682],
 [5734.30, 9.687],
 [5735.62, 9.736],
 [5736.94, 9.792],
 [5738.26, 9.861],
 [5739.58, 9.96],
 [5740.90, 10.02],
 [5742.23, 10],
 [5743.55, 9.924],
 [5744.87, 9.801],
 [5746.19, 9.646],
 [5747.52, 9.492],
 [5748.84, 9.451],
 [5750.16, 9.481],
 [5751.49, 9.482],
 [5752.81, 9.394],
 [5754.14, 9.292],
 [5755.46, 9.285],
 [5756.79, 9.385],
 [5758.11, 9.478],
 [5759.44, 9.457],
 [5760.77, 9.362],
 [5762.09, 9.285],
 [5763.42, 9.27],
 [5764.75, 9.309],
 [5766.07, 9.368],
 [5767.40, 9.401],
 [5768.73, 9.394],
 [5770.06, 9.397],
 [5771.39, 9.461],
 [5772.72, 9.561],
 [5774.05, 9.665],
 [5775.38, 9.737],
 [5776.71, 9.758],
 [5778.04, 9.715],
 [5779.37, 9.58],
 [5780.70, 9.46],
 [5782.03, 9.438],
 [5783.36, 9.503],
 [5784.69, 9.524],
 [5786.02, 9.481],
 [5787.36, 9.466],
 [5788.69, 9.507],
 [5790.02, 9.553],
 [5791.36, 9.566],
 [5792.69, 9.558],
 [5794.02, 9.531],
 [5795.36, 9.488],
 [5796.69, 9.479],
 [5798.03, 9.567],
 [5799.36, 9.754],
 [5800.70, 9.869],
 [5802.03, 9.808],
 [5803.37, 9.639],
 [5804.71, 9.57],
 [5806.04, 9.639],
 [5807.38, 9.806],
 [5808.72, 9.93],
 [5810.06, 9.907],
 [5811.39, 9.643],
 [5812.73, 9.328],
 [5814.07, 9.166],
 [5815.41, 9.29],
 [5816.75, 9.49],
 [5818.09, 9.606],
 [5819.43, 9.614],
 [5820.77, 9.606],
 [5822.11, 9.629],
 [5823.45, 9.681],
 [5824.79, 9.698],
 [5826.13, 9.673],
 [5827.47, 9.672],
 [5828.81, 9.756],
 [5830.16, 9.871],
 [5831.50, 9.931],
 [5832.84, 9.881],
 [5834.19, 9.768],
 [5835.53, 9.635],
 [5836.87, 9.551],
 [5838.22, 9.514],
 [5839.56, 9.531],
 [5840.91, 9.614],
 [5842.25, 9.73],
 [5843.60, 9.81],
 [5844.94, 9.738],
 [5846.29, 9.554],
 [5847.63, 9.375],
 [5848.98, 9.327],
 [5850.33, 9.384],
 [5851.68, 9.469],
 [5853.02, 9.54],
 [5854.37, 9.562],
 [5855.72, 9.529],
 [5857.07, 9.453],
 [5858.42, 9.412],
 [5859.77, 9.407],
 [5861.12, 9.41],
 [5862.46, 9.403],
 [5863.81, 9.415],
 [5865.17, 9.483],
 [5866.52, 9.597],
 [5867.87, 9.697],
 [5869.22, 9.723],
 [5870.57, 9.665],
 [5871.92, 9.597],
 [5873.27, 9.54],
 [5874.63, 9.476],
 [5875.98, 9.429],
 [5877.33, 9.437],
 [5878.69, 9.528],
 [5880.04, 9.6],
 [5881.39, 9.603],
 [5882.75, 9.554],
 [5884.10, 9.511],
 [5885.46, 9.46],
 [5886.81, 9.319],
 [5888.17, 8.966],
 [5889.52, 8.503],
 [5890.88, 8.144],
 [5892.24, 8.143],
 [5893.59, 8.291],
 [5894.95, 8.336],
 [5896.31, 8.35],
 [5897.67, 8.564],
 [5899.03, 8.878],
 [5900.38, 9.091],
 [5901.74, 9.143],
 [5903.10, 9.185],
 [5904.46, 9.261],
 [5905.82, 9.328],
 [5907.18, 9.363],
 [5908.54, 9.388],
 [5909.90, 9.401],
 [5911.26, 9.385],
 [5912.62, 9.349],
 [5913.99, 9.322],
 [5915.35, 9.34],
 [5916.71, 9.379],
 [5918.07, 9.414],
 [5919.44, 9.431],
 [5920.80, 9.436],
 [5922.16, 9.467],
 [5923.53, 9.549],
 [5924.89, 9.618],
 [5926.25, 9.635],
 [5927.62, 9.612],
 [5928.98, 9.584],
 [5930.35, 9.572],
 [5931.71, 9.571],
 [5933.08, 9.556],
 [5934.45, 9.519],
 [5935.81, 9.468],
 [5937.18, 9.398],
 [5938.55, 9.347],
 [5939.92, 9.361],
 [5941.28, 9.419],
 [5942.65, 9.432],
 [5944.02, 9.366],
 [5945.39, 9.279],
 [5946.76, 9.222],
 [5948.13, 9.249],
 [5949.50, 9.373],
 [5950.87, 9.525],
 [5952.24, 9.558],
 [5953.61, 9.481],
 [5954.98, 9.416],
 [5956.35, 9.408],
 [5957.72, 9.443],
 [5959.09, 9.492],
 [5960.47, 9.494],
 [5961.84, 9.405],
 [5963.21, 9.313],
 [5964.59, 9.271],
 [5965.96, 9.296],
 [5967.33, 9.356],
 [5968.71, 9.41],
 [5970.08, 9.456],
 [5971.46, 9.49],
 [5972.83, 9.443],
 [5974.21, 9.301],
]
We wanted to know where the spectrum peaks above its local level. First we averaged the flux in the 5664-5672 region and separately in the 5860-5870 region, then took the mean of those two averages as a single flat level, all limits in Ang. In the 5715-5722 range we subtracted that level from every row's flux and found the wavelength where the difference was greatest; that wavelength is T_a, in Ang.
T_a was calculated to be 5721.11 Ang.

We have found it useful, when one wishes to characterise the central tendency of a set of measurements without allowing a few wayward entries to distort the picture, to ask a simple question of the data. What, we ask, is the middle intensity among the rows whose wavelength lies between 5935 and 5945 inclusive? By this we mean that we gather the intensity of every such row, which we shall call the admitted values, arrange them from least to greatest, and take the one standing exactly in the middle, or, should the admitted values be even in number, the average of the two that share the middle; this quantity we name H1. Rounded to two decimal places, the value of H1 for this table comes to 9.40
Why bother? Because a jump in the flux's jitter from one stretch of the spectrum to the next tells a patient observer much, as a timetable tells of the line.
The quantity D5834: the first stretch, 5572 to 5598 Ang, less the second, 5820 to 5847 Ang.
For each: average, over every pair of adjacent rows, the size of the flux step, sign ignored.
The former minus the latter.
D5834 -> 0.056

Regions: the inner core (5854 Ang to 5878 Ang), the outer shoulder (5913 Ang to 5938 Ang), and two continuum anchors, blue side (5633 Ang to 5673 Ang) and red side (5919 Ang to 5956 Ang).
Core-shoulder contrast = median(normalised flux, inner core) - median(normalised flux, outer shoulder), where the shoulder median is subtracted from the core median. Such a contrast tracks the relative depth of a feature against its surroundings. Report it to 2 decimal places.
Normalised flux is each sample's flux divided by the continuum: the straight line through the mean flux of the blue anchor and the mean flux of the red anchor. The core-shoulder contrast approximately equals 0.00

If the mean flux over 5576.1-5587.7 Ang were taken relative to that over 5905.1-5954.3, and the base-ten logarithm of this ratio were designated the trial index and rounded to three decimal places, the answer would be 0.015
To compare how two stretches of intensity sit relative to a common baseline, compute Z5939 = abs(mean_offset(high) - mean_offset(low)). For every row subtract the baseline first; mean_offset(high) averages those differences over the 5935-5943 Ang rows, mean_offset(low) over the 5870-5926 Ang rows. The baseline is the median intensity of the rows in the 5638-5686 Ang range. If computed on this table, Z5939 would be 0.19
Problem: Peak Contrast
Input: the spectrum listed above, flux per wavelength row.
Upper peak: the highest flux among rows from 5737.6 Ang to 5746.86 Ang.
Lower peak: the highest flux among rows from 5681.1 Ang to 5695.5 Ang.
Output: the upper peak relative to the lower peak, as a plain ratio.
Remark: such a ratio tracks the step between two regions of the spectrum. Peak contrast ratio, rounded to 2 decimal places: 1.00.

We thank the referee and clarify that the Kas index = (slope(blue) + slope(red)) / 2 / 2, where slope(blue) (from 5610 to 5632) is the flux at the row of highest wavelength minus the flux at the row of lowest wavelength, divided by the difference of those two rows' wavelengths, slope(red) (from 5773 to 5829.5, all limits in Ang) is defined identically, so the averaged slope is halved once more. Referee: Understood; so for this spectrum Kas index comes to 0.0010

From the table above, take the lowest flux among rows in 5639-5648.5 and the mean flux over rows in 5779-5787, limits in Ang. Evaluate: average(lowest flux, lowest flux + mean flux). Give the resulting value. 14.4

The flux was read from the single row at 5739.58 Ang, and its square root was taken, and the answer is 3.16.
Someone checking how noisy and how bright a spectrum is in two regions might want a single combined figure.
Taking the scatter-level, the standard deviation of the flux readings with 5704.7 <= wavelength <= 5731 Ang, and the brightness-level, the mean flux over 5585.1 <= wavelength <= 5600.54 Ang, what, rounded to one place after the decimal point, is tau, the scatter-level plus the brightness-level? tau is 9.5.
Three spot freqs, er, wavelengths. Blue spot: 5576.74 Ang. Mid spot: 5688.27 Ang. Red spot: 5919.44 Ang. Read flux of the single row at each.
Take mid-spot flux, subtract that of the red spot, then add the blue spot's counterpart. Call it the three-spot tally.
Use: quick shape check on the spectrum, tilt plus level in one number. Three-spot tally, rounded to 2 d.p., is 9.34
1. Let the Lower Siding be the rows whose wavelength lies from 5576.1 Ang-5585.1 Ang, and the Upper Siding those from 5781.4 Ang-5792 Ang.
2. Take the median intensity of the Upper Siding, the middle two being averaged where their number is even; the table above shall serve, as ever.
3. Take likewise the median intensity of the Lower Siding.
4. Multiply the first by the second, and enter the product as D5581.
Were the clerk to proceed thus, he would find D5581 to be 93.2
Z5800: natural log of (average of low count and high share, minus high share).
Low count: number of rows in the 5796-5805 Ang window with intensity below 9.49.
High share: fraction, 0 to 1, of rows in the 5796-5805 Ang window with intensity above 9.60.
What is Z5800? -1.5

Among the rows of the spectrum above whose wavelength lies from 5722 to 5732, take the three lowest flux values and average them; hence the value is 9.595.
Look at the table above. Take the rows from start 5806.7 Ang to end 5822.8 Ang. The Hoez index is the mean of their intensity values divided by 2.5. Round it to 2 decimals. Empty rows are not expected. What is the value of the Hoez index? 3.83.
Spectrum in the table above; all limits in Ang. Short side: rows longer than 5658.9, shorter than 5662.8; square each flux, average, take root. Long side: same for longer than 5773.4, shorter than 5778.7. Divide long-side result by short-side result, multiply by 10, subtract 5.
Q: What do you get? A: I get 5.5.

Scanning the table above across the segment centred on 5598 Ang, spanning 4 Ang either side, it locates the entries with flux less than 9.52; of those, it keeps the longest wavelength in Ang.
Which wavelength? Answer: 5601.19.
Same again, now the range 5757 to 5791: 5788.69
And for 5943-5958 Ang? 5957.72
